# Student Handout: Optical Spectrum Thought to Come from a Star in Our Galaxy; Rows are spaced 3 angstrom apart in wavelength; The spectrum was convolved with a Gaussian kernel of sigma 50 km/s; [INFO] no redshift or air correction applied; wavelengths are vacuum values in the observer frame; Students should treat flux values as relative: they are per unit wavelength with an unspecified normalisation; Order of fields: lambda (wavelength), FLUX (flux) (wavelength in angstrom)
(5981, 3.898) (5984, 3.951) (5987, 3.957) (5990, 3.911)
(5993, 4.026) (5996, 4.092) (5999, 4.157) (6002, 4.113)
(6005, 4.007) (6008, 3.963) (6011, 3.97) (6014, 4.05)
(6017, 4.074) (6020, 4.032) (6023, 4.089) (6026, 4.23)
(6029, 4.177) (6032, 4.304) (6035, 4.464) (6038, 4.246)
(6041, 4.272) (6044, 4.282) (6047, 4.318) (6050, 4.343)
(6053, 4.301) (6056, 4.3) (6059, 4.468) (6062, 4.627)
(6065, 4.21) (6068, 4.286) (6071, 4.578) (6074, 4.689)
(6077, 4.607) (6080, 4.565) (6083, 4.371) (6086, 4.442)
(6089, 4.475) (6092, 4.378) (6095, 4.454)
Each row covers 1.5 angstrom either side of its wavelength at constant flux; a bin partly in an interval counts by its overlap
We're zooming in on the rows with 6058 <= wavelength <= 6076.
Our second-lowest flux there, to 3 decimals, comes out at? 4.286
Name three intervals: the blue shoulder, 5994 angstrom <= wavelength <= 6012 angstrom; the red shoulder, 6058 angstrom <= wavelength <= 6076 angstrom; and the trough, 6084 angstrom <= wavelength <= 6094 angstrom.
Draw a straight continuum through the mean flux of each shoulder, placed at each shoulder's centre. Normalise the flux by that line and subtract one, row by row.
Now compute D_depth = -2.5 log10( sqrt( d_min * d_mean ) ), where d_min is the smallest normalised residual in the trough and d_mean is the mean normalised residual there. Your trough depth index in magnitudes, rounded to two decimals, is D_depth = 3.26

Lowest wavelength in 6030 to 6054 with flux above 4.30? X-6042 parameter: 6032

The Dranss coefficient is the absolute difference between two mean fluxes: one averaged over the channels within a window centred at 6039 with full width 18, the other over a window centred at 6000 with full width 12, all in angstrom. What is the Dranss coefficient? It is 0.22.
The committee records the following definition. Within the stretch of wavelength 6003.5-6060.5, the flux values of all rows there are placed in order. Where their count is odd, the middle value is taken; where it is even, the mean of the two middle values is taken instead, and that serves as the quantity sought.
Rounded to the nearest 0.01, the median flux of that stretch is 4.25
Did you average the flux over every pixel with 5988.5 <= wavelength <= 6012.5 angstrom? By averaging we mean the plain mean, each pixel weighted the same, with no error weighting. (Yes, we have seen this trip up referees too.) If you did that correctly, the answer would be 4.0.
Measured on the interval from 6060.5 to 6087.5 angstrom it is 4.5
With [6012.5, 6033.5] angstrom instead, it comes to 4.1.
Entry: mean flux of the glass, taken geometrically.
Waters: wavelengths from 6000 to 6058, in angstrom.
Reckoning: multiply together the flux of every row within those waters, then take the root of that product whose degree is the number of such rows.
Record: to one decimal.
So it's 4.2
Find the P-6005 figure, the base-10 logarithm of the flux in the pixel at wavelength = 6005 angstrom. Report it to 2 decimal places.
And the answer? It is 0.60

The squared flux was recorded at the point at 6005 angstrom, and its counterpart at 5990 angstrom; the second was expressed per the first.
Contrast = 0.95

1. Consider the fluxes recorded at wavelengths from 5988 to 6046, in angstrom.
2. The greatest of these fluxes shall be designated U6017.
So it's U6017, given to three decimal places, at 4.464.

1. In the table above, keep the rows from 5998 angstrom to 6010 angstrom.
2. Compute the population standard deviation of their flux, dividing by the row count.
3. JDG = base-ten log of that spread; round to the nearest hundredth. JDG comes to -1.11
